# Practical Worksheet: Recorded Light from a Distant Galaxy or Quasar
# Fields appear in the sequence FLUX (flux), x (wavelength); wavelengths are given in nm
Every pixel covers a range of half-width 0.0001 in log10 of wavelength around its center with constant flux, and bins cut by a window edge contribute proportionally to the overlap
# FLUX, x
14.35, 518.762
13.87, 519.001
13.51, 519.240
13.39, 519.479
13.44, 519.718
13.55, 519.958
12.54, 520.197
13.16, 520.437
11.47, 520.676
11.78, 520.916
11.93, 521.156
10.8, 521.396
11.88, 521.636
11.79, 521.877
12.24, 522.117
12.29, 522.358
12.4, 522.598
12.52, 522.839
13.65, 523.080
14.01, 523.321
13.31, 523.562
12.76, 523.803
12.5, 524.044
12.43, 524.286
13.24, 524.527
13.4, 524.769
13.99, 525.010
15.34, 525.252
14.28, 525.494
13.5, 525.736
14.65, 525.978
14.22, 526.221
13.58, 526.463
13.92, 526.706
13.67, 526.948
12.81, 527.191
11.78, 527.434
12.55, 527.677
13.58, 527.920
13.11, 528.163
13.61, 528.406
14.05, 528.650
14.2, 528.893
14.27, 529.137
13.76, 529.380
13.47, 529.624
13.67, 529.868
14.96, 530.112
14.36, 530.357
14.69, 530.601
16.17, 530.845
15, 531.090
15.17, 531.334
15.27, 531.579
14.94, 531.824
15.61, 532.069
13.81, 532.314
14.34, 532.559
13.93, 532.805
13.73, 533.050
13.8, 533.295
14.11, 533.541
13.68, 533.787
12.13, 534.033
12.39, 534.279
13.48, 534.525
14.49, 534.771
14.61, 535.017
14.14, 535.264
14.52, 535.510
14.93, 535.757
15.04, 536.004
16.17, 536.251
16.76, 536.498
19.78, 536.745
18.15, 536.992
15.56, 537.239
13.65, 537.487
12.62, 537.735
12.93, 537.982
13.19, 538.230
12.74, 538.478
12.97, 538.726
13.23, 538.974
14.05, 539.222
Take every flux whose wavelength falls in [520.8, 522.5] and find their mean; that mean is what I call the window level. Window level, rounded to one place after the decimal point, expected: 11.8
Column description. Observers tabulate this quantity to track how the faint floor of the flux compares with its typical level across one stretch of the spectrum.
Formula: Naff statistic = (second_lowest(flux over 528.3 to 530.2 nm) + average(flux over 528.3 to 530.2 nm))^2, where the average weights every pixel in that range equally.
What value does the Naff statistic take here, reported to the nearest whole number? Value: 762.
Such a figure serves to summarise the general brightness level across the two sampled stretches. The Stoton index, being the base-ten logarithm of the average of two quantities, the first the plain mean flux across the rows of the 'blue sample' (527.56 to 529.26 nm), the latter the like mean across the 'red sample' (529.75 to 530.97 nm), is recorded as 1.152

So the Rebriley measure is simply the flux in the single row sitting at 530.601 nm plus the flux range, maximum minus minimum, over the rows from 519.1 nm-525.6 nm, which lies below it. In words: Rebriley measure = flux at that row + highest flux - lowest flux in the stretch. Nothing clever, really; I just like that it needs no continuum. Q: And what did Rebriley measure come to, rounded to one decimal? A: 19.2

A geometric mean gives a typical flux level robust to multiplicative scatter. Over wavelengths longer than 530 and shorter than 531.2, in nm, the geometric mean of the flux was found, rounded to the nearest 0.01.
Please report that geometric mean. 15.02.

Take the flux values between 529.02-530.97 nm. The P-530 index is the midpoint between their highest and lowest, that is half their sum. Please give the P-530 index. 14.8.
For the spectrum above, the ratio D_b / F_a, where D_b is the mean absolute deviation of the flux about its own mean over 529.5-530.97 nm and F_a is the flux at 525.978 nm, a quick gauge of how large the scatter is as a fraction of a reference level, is 0.049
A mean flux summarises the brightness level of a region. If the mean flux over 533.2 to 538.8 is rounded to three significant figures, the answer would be 14.4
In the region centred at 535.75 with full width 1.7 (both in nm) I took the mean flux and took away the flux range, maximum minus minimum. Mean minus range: 12.5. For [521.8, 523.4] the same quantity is 10.5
